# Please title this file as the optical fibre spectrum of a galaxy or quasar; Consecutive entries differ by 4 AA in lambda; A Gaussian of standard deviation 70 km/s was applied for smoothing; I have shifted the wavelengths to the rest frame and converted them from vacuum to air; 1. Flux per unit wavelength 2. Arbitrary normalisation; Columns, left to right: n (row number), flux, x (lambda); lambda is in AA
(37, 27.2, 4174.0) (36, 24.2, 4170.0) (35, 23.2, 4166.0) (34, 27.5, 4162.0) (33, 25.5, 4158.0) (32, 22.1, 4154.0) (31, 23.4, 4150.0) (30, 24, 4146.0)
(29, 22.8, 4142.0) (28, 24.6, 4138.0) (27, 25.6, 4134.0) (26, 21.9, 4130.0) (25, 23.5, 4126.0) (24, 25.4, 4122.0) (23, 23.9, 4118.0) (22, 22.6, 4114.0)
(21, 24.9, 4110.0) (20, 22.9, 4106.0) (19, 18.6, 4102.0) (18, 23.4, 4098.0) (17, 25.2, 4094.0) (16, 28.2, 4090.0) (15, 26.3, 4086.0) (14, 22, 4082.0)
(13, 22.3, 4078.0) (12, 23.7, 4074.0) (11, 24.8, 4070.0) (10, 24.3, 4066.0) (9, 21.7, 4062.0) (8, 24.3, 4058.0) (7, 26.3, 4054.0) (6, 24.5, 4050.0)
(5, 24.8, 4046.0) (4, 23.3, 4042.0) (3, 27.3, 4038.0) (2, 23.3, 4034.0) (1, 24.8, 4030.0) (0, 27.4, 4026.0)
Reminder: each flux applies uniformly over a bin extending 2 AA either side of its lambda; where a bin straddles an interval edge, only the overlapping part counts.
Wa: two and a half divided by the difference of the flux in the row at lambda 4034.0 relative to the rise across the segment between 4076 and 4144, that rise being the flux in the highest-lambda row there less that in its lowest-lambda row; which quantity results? 0.110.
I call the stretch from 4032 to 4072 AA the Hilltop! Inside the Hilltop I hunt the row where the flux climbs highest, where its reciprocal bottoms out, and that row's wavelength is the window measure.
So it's 4038.0 AA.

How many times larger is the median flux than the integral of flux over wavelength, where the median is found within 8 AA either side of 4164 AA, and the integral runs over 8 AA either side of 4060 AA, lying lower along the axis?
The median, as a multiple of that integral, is 0.0643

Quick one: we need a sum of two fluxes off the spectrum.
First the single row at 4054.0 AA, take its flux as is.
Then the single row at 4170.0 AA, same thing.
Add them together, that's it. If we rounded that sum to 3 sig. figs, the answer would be 50.5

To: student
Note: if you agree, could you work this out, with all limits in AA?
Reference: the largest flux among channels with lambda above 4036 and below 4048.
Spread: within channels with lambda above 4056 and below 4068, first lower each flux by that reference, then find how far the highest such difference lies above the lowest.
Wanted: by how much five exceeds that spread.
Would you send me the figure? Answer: 2.4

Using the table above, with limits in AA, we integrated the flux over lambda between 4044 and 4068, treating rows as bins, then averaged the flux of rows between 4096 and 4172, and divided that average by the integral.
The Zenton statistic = 0.041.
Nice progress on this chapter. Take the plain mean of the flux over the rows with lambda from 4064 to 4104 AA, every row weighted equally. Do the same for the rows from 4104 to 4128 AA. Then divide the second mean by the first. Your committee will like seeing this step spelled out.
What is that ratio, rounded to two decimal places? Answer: 1.00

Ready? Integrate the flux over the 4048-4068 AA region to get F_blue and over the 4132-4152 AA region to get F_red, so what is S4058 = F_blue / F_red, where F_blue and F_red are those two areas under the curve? 1.01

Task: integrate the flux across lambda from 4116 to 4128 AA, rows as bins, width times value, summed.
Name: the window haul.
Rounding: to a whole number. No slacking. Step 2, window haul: 291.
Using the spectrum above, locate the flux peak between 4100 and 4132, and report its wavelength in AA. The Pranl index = 4122.0 AA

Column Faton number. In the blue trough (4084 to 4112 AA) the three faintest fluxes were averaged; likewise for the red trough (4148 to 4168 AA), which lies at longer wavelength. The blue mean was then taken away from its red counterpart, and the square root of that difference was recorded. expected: 1.1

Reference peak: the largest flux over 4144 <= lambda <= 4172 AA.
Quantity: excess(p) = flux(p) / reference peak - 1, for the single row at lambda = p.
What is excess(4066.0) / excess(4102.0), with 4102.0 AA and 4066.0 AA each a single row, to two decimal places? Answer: 0.36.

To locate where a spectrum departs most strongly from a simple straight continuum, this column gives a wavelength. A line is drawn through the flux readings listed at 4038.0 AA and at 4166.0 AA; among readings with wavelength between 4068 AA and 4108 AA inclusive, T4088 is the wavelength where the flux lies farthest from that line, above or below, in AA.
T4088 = 4102.0 AA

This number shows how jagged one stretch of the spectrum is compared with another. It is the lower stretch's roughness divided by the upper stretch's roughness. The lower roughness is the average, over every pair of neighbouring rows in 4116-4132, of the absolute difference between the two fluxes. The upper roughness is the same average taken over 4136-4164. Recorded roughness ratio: 0.97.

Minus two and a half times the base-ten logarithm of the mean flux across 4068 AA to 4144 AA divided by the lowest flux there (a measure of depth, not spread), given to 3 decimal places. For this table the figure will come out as -0.269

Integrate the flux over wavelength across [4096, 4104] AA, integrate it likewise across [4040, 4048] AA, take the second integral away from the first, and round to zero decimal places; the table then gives -24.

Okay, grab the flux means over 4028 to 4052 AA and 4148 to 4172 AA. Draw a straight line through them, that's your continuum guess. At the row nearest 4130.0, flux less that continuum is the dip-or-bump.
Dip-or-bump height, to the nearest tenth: -2.5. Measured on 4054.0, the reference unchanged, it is 1.7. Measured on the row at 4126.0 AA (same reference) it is -0.9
